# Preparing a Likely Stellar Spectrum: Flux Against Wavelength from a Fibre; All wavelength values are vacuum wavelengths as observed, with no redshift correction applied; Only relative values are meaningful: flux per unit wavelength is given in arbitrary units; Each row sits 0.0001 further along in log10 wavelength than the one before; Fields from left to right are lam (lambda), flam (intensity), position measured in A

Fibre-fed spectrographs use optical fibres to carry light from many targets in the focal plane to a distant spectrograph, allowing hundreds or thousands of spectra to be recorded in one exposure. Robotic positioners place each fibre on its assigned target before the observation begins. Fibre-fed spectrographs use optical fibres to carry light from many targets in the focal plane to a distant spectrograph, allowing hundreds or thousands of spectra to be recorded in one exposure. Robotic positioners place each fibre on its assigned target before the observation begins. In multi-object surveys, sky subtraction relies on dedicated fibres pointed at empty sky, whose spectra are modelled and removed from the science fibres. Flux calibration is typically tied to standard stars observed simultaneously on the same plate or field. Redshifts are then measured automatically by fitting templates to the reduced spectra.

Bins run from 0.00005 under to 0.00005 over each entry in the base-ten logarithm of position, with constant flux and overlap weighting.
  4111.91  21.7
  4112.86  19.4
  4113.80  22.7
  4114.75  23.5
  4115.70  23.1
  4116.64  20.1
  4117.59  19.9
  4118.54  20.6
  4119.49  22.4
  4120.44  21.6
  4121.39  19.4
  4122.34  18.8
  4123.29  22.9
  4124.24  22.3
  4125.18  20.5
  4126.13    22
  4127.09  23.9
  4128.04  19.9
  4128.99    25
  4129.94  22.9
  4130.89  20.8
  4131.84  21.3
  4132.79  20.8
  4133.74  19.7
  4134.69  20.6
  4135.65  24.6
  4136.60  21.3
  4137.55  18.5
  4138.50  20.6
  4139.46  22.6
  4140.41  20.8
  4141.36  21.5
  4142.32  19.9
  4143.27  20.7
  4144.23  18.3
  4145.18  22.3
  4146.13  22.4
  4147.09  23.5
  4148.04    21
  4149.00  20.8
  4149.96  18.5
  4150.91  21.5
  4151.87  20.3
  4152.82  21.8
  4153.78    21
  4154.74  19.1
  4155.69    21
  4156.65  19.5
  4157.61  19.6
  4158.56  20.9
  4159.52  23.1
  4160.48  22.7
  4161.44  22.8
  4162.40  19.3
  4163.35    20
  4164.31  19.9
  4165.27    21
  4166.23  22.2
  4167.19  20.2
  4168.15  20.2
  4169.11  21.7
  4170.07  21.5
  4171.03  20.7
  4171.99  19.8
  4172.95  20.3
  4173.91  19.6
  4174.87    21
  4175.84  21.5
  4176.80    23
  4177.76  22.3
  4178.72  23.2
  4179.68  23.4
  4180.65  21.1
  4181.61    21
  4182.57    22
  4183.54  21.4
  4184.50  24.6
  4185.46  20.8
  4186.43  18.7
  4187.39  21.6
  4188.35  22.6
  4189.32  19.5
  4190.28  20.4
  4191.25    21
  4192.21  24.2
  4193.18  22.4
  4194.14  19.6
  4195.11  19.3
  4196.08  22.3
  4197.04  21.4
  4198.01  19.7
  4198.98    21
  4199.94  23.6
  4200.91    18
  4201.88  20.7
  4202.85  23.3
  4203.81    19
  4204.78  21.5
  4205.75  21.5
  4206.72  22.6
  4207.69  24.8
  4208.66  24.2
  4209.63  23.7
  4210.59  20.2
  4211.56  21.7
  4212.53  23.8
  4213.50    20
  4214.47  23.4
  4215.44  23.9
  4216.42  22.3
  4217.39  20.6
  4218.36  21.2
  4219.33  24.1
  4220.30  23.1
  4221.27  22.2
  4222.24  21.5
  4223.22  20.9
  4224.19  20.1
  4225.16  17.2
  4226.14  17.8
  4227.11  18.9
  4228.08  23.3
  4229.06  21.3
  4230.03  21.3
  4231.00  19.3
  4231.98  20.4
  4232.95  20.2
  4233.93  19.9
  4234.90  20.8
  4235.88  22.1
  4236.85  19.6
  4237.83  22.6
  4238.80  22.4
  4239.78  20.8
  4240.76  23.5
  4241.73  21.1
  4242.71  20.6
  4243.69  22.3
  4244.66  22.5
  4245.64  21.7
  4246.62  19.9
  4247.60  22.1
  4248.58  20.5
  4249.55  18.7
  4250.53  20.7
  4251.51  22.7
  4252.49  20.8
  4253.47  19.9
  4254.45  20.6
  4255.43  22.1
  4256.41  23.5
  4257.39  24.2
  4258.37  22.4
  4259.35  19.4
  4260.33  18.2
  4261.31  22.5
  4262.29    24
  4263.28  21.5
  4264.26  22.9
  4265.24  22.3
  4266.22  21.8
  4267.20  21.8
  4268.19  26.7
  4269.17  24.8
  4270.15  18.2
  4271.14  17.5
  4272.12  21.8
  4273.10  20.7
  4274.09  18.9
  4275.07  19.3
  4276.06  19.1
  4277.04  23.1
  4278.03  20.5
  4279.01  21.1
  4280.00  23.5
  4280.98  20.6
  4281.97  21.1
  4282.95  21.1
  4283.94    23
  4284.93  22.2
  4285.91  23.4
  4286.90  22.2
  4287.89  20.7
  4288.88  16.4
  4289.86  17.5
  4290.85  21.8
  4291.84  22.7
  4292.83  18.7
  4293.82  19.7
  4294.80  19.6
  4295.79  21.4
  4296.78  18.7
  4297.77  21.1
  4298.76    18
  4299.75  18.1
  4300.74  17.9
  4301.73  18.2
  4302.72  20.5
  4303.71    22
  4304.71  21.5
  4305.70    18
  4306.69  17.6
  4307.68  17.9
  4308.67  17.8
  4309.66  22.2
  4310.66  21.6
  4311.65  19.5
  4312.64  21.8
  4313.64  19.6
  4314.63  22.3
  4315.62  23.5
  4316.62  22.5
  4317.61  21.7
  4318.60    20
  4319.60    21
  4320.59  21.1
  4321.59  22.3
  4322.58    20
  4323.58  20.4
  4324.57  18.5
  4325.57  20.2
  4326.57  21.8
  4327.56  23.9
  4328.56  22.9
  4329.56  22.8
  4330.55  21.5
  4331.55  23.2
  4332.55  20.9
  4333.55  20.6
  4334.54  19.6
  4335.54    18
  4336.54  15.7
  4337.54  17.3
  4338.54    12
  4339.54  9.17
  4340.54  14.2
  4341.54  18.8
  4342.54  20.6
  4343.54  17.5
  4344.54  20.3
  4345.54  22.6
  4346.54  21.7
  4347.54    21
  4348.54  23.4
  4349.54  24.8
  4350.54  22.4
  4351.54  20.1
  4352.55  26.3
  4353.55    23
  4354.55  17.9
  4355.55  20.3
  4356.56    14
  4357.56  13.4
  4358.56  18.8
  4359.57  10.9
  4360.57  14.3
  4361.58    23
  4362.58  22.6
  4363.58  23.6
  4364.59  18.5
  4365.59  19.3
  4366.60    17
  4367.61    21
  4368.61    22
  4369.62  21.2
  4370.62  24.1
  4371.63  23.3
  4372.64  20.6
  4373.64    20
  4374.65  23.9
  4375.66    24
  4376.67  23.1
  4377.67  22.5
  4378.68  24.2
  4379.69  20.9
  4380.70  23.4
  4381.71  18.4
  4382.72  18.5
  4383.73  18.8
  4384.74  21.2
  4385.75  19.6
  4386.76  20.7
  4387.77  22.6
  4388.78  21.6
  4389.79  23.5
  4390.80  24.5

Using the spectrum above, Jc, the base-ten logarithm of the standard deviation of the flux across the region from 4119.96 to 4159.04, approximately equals 0.20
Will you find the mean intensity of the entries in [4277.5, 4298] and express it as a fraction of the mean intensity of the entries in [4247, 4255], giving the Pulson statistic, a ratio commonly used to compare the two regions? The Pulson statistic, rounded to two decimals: 1.00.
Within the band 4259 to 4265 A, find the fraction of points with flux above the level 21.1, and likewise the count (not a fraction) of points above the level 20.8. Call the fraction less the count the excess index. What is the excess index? -3.3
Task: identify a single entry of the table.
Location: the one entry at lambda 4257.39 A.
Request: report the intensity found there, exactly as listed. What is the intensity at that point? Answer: 24.2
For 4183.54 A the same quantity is 21.4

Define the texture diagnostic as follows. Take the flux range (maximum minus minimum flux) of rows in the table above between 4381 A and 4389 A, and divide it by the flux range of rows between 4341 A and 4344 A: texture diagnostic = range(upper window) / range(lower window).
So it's 1.4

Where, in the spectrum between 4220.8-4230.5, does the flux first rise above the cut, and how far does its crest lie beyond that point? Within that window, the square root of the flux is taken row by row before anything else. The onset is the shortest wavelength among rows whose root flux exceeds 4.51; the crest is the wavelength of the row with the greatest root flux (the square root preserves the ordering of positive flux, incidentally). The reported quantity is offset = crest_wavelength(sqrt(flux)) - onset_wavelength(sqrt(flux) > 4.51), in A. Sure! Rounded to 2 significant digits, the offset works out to 6.8 A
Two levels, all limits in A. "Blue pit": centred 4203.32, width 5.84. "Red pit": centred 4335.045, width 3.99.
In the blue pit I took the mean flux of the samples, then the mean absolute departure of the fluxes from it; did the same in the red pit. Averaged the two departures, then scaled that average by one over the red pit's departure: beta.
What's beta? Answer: 0.94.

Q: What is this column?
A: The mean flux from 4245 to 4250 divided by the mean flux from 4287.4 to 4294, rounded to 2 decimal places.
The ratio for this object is 1.05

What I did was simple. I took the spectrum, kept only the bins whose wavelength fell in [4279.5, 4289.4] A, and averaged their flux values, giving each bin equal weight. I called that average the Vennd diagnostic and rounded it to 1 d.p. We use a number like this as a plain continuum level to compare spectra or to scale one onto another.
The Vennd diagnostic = 21.4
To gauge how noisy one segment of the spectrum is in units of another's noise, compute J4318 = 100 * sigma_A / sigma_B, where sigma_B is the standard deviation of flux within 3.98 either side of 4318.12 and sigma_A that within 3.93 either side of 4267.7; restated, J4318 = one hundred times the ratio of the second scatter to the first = 282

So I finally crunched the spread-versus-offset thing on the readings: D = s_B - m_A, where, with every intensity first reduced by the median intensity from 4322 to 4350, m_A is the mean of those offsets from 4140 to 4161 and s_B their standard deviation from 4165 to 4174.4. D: 0.4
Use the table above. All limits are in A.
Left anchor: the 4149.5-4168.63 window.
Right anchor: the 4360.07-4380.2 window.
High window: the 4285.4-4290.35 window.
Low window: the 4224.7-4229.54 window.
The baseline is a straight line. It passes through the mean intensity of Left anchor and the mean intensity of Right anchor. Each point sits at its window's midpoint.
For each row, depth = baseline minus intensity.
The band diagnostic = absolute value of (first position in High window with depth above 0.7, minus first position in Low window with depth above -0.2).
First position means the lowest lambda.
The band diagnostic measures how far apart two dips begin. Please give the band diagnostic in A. 63.7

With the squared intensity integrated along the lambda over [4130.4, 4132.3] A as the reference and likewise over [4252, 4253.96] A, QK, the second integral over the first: 0.96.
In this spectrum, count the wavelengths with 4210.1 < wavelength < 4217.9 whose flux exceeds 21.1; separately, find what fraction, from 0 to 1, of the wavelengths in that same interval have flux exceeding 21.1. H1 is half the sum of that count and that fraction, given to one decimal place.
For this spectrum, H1 2.8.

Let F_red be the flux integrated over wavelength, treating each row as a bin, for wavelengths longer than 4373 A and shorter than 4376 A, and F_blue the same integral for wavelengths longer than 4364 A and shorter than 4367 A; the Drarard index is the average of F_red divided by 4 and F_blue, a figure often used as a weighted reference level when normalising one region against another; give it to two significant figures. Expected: 36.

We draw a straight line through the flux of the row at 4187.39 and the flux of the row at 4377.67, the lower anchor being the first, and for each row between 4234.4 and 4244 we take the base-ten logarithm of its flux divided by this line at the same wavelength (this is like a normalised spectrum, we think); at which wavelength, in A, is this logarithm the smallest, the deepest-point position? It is 4236.85 A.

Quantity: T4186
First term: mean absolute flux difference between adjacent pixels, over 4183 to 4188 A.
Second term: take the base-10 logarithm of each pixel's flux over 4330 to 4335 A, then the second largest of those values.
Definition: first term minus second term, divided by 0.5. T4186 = 3.3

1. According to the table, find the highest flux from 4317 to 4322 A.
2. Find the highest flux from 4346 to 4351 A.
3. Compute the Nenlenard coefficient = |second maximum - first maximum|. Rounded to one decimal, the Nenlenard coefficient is 2.5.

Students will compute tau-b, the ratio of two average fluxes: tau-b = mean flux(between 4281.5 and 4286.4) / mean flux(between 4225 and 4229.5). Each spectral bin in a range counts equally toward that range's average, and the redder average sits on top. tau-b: 1.12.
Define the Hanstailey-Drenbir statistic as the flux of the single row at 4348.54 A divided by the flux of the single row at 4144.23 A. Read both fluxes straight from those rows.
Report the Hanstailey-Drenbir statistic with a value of 1.28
